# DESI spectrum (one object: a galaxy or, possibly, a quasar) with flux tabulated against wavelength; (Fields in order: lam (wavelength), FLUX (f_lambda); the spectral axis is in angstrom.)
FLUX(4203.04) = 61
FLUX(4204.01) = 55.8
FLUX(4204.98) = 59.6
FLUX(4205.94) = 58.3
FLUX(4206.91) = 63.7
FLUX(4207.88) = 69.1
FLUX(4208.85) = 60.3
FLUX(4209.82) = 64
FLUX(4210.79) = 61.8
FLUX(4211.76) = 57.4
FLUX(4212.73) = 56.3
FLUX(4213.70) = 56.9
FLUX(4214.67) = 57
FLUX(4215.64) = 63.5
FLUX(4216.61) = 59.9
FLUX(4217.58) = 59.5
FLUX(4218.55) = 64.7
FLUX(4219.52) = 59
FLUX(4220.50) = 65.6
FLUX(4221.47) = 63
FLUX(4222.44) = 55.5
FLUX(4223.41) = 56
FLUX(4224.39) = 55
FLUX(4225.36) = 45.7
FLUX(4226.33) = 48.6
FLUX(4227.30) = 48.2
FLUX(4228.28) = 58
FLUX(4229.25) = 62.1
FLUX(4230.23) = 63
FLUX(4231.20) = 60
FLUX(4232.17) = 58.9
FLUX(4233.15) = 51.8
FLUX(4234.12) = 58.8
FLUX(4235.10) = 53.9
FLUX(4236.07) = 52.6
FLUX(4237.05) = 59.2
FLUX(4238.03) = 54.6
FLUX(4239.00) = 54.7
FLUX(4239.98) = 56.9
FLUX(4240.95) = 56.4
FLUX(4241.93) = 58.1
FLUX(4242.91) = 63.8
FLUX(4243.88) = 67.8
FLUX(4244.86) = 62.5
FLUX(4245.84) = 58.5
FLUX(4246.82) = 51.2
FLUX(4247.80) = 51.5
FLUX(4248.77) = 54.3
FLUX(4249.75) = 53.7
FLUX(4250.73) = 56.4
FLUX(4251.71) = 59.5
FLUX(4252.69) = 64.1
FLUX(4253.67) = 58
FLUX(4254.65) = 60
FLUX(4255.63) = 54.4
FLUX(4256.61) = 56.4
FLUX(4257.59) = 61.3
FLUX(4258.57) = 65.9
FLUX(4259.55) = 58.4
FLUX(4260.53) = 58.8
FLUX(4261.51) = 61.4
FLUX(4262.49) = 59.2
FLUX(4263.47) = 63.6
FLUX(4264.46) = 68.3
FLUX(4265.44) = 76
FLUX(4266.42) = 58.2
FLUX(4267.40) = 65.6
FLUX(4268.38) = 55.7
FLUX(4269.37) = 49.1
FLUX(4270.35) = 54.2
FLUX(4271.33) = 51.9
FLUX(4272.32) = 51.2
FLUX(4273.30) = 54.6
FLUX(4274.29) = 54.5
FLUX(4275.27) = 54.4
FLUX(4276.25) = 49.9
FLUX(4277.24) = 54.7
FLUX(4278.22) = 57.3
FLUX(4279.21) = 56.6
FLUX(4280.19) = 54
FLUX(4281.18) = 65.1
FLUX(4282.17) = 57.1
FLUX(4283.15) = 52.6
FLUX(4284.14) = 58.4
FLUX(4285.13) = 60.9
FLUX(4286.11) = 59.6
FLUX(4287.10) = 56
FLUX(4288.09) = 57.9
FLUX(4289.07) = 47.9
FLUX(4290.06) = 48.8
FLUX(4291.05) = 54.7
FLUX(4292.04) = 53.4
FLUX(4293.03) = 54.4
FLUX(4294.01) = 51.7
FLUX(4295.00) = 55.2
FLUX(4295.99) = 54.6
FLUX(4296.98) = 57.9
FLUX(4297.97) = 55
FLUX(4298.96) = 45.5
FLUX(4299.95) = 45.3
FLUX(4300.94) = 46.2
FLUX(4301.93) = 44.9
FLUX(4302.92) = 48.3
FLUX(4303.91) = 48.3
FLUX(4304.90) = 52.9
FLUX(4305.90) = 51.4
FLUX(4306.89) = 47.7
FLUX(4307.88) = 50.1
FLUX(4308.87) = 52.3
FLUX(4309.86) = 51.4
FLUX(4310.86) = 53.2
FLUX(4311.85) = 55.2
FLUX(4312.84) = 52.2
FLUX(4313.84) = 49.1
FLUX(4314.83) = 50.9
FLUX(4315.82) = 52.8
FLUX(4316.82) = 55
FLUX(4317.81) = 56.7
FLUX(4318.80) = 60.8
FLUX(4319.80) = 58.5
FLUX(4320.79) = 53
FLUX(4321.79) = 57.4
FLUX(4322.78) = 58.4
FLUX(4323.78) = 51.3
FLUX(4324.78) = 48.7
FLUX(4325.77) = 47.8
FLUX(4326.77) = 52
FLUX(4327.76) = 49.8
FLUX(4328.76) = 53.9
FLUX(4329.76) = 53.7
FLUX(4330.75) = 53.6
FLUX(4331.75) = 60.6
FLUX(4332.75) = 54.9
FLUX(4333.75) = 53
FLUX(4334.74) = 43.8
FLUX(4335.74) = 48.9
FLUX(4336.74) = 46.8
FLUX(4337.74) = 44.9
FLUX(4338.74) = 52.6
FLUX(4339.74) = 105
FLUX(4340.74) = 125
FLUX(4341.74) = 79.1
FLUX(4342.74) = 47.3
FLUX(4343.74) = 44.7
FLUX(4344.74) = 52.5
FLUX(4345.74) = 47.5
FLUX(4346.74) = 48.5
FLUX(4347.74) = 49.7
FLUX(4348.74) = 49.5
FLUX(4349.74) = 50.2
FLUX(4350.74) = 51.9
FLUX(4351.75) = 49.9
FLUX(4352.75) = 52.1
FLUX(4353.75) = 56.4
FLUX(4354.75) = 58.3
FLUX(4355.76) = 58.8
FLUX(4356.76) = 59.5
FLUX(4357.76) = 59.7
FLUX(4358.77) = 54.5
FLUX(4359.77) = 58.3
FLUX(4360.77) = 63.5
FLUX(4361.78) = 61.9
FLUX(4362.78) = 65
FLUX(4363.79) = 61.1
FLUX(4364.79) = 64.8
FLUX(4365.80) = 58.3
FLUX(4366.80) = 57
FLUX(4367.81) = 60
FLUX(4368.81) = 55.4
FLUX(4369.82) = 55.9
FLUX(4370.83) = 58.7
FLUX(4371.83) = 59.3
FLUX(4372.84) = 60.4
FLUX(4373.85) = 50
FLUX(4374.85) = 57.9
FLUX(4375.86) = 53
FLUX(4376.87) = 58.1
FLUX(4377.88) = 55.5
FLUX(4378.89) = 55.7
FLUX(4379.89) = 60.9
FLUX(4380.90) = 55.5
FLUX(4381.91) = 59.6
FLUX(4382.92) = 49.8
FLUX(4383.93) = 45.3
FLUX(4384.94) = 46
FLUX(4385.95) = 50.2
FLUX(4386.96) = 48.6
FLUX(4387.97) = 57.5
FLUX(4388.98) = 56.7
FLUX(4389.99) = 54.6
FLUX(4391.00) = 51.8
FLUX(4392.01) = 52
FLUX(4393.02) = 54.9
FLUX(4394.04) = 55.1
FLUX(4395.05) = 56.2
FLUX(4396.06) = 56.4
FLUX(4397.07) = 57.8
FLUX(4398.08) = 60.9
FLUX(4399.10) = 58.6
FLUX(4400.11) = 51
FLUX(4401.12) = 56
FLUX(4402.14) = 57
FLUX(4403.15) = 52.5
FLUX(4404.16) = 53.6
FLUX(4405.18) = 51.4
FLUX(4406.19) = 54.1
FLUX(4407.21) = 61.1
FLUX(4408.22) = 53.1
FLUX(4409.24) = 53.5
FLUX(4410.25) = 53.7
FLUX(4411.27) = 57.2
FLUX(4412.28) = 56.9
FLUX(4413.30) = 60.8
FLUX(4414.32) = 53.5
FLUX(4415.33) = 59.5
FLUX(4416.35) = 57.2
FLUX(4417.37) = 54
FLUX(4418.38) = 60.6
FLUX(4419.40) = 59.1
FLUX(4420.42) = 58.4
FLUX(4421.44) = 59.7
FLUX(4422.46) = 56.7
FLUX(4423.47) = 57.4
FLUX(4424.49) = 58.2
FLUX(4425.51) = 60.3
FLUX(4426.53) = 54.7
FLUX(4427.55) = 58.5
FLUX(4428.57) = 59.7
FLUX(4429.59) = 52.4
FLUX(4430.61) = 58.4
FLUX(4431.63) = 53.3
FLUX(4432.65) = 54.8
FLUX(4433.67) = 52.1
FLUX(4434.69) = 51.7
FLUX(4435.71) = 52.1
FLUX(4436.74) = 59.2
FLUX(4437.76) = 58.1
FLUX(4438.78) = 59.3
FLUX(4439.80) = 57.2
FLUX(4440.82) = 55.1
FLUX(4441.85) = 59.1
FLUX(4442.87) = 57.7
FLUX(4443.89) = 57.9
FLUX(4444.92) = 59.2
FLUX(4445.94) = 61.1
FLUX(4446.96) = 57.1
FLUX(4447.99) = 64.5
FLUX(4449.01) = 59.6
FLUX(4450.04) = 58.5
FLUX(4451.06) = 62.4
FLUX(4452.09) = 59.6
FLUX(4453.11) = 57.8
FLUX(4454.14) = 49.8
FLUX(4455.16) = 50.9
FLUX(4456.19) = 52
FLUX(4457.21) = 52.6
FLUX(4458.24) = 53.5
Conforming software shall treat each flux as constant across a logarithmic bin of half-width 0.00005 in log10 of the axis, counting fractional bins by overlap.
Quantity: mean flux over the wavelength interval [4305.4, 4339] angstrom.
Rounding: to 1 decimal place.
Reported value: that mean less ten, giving 42.4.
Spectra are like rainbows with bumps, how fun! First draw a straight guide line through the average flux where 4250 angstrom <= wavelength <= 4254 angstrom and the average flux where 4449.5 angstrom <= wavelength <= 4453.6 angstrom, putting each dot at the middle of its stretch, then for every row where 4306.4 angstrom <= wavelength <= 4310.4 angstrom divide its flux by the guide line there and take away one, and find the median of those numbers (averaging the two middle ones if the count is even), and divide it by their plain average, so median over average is 0.96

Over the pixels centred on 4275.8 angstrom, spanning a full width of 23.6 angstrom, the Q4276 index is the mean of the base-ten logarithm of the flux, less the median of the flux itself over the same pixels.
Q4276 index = -54.1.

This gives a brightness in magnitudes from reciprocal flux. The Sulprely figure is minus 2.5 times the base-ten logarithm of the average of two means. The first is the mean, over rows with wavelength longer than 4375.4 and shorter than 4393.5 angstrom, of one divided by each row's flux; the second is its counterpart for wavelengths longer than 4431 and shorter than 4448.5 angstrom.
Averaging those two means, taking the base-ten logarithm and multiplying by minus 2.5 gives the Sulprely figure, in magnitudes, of 4.35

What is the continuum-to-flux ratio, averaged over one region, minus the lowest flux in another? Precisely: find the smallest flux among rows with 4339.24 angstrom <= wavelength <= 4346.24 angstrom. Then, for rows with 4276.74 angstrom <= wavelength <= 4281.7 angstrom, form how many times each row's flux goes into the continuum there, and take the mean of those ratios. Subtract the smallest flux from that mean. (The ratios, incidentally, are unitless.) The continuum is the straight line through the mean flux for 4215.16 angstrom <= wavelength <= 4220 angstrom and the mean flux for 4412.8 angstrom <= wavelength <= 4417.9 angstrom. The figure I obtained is -44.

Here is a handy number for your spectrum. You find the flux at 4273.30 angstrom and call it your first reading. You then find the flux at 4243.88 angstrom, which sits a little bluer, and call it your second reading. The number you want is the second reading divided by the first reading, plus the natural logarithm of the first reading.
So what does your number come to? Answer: 5.24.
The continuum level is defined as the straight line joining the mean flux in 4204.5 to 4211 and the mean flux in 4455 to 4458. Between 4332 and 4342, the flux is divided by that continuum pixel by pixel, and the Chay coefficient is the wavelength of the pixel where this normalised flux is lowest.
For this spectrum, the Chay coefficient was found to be 4334.74 angstrom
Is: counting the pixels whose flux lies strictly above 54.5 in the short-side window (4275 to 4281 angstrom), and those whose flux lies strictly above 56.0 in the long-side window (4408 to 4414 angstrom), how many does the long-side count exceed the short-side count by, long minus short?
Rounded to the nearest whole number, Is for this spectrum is 0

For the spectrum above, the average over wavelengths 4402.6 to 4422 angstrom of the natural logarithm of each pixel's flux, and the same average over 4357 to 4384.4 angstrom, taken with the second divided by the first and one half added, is 1.51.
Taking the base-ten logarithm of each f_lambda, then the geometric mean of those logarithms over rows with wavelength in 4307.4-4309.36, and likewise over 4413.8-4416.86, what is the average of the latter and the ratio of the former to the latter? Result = 1.36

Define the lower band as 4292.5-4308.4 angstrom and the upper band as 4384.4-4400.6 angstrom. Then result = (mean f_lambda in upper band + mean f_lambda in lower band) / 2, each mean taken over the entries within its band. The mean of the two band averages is 52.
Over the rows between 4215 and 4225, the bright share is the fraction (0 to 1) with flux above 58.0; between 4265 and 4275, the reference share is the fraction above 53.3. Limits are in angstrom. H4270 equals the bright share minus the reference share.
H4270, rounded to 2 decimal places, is 0.00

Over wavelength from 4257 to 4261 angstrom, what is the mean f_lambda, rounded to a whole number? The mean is 61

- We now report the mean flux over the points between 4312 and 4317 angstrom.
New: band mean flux 52.0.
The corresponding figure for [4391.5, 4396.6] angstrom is 54.9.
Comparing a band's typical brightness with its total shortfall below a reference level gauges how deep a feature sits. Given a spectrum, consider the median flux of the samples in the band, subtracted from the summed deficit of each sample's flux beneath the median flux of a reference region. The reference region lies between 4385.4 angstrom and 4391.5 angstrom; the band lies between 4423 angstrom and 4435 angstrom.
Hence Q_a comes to -89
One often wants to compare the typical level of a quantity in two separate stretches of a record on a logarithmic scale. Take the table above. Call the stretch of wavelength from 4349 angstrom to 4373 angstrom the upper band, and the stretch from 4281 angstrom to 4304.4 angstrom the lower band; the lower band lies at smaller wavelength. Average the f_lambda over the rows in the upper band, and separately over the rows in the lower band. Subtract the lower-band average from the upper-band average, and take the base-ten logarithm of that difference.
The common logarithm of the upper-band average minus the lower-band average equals 0.7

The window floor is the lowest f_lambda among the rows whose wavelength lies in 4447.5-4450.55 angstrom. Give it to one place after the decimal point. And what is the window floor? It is 58.5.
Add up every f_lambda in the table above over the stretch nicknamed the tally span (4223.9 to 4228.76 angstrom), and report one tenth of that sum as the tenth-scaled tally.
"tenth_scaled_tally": 26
